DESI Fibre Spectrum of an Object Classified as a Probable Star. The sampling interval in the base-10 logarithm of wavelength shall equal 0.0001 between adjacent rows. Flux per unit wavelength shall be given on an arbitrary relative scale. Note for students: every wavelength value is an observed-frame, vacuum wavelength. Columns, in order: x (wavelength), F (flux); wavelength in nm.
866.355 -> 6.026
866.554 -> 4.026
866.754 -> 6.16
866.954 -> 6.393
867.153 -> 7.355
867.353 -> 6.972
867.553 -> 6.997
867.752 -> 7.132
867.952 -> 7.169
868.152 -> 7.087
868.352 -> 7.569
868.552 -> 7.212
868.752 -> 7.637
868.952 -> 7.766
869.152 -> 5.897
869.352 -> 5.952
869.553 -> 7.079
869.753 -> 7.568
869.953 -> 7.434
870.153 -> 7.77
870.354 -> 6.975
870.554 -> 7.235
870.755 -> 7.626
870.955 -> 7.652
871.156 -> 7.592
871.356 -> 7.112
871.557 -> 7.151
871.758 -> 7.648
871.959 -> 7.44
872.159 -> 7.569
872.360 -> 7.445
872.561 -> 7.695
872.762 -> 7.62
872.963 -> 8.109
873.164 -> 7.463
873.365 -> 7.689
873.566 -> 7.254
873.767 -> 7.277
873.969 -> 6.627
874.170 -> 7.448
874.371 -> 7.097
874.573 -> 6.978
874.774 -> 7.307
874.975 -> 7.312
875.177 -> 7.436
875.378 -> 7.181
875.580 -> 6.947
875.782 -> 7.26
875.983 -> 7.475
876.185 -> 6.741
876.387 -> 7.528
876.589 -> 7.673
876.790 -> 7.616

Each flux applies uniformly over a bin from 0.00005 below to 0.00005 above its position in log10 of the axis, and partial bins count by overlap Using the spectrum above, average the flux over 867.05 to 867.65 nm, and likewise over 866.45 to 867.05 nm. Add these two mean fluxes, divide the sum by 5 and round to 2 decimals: 2.53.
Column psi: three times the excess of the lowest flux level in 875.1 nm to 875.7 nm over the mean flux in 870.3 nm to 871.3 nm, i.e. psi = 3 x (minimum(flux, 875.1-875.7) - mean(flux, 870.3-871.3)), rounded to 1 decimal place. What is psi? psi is -1.4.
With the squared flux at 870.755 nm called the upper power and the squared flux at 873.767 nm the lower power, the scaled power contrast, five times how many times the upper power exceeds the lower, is 5.49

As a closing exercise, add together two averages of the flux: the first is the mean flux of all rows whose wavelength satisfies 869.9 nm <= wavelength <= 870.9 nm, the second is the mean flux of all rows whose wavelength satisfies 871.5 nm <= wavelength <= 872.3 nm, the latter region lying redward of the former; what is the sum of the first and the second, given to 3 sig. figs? 14.9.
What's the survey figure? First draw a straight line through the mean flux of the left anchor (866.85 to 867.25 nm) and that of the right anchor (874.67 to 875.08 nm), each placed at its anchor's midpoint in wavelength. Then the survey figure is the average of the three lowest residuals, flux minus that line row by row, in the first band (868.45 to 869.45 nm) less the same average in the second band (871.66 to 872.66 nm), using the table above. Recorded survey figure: -1.0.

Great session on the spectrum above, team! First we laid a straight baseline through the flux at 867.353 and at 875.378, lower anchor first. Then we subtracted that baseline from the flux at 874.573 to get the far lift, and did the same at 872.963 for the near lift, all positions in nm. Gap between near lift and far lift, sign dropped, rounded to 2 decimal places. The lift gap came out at 1.17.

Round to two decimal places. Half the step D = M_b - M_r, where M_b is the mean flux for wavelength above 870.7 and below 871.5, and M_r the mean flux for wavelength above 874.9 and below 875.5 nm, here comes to 0.09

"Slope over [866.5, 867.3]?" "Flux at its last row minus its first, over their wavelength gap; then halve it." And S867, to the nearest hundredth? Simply 2.78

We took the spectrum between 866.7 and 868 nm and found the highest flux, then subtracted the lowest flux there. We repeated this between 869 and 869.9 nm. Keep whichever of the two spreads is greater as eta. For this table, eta 1.7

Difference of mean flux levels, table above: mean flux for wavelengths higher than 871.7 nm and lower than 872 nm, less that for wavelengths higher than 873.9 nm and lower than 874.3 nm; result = 0.5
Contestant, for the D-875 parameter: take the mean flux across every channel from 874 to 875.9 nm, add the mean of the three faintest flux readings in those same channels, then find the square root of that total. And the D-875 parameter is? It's 3.77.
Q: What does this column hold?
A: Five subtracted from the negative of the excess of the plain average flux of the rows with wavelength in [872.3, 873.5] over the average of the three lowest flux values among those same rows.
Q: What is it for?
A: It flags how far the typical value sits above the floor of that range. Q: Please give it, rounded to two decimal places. -5.16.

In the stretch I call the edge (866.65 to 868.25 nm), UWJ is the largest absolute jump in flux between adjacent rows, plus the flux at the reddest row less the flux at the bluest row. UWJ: 1.9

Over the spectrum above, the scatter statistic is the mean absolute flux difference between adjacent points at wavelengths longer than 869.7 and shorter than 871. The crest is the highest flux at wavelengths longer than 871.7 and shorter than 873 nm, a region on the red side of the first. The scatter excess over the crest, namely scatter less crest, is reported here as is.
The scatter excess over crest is -7.8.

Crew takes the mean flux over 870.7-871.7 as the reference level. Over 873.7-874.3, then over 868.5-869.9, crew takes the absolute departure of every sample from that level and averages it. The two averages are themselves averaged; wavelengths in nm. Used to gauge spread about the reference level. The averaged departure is 0.47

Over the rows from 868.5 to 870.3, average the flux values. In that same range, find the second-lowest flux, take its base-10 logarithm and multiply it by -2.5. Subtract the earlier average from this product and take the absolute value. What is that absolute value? 9.1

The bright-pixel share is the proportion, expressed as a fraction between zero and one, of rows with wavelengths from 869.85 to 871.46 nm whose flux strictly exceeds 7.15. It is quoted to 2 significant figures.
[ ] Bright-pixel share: 0.75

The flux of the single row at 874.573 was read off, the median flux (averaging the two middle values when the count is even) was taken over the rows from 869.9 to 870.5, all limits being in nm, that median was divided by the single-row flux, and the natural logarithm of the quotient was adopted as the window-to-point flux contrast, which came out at 0.06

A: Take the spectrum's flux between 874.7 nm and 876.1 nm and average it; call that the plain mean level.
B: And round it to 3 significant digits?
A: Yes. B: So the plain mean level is 7.27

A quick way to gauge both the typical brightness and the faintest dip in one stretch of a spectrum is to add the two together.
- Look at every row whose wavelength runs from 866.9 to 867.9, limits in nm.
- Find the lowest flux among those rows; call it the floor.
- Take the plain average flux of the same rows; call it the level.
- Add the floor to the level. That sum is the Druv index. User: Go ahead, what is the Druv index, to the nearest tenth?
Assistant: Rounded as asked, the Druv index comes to 13.4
